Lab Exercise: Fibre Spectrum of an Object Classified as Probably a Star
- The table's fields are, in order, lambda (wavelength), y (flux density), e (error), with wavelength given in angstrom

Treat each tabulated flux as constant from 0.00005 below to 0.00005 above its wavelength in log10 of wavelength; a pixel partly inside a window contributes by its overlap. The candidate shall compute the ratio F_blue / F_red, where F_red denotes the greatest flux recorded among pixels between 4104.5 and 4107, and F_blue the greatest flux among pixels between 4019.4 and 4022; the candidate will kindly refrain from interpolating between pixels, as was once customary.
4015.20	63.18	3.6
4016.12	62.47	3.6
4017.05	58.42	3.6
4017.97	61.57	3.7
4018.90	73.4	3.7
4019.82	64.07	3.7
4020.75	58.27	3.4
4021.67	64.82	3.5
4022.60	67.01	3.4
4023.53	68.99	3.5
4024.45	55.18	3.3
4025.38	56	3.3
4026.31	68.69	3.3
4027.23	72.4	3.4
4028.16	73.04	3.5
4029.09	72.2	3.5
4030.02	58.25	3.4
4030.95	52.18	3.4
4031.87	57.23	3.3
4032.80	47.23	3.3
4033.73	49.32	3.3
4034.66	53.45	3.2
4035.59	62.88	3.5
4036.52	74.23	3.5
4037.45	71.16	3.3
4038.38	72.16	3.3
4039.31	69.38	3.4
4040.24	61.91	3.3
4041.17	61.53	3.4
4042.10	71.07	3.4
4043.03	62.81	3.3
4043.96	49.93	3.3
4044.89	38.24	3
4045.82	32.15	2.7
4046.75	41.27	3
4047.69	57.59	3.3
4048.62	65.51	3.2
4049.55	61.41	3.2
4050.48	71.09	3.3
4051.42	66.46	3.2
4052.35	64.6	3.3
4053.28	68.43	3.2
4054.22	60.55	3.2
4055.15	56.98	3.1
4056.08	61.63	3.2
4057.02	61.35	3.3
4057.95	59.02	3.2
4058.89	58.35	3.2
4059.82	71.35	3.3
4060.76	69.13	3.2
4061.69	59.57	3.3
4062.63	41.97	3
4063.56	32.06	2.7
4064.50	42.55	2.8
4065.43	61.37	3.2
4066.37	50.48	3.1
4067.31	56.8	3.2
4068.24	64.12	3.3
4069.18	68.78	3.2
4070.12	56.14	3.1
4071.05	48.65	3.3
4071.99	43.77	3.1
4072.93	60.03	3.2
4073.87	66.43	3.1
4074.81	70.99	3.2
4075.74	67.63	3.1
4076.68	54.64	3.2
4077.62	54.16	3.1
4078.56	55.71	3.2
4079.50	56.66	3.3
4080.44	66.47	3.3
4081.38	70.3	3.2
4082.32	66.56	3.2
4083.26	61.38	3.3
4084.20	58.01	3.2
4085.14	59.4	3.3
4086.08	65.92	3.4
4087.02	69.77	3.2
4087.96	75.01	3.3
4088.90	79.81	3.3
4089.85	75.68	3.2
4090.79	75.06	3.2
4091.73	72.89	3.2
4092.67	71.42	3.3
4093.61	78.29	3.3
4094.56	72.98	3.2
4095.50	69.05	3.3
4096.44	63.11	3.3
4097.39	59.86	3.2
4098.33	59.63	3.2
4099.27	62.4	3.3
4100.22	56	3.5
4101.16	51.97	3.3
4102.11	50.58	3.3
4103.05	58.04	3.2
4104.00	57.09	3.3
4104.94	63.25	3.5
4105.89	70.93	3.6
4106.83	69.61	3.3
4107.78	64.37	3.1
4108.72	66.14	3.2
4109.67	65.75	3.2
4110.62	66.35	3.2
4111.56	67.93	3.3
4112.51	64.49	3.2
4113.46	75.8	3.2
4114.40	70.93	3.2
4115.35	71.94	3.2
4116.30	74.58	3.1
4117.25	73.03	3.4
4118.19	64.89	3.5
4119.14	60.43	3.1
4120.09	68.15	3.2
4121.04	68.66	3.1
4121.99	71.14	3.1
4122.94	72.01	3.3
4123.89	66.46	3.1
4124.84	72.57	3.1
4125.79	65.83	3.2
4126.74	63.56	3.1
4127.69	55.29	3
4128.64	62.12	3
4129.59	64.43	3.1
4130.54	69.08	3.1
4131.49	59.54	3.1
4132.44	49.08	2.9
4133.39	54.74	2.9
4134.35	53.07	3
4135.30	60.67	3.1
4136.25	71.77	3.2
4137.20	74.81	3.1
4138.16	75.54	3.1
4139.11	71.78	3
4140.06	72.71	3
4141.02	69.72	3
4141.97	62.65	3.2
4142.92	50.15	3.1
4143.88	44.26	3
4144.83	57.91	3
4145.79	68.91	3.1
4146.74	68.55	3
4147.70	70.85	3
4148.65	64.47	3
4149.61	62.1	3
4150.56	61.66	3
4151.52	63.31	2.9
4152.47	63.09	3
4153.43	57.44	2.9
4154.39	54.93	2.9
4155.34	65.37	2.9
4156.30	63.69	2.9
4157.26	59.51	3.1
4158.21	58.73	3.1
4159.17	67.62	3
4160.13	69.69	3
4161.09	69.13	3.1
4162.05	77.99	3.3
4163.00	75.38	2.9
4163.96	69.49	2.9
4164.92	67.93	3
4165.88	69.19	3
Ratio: 0.91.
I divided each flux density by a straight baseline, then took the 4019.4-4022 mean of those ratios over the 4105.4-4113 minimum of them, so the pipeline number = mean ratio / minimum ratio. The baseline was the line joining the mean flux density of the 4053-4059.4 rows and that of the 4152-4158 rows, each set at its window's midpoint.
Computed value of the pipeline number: 1.0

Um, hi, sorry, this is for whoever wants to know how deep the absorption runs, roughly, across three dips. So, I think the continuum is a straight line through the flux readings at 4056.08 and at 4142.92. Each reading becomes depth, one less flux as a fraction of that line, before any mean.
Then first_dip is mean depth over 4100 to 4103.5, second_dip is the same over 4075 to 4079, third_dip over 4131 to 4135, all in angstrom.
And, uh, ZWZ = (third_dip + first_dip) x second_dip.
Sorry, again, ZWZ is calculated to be 0.000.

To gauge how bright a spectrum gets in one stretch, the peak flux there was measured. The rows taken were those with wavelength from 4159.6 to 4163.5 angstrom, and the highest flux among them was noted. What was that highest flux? 77.99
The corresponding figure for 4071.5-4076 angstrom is 70.99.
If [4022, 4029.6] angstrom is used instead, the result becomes 73.04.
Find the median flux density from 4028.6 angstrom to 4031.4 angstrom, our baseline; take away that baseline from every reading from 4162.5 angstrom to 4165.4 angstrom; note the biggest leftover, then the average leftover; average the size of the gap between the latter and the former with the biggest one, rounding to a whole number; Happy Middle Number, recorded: 11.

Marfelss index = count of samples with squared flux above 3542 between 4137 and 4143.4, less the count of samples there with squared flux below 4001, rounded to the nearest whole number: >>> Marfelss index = 4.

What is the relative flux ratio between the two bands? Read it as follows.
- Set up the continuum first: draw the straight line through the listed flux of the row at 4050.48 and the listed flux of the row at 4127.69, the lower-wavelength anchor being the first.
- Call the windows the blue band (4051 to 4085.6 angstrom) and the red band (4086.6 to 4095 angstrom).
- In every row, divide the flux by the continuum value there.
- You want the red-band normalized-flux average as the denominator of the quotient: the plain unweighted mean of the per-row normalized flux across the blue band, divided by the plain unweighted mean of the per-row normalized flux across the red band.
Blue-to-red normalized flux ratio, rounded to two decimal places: 0.74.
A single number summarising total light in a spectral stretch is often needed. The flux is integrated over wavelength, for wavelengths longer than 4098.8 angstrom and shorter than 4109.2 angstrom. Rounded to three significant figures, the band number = 634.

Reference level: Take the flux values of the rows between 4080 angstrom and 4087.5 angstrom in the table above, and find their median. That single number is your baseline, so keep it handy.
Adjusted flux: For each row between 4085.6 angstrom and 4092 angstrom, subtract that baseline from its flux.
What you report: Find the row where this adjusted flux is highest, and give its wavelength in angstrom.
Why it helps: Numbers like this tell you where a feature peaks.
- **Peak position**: 4088.90 angstrom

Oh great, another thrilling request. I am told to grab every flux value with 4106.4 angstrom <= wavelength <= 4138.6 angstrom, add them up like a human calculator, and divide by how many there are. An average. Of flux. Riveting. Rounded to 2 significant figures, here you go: 66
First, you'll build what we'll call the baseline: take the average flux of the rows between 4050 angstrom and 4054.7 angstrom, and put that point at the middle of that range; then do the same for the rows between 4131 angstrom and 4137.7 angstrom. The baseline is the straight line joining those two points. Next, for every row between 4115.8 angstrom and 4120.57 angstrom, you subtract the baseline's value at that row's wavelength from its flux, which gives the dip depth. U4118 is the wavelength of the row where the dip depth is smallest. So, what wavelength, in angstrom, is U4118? 4119.14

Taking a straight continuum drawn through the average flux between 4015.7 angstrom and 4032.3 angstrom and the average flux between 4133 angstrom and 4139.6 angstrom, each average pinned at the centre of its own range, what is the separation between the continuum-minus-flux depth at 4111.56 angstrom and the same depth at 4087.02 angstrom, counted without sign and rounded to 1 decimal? 2.4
